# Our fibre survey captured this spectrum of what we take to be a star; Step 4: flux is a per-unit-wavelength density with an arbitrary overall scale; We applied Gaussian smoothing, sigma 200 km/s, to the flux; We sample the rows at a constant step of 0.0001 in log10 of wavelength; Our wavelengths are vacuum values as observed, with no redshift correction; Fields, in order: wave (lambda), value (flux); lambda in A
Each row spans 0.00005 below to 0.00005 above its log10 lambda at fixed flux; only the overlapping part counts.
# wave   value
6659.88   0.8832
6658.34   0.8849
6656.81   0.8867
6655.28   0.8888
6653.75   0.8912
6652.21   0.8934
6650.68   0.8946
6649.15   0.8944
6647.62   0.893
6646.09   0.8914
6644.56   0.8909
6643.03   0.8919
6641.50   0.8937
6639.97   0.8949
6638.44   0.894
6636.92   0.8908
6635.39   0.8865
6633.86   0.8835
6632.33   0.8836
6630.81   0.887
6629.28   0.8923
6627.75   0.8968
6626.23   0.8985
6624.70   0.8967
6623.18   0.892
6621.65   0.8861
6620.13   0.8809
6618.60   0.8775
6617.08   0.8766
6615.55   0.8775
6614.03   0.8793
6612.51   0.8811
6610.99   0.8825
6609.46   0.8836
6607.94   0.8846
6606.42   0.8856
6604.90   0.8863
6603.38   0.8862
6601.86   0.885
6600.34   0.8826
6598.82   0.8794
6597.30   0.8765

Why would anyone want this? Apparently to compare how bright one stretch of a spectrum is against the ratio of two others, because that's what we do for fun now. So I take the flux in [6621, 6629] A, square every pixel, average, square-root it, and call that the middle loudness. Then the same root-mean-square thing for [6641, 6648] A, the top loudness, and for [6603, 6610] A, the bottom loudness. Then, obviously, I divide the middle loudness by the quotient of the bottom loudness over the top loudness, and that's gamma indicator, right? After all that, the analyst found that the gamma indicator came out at 0.901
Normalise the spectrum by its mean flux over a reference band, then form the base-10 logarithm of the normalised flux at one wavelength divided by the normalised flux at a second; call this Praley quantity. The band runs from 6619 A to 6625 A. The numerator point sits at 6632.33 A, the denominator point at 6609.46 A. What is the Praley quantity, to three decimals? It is 0.000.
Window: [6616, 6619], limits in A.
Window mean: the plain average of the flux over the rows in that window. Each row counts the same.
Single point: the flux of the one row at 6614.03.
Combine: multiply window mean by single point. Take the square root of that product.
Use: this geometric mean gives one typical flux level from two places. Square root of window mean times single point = 0.878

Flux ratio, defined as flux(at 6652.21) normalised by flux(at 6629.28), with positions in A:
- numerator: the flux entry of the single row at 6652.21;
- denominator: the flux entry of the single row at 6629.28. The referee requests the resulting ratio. 1.00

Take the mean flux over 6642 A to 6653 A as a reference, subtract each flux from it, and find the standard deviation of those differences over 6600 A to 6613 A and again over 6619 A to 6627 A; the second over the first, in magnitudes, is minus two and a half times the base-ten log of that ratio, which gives -1.5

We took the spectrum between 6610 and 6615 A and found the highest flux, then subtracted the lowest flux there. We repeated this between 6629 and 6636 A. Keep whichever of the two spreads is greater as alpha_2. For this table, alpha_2 0.0088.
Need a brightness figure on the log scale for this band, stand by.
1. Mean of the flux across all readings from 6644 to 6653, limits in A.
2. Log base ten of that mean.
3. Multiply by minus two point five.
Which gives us 0.123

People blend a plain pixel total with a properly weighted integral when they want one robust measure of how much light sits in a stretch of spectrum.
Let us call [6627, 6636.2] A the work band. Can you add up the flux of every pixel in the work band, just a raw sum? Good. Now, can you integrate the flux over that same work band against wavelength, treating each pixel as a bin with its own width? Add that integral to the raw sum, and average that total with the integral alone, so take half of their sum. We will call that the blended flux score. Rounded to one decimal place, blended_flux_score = 10.8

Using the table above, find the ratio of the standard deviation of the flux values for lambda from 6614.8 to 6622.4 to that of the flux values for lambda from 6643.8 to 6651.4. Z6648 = 2.3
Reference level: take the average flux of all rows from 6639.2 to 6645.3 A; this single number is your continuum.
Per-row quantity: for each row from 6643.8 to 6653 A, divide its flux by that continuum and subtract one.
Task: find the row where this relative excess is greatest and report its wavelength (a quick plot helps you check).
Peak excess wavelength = 6650.68 A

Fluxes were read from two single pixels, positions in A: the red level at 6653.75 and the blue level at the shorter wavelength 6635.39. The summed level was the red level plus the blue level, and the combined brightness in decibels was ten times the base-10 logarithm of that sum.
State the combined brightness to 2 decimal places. 2.50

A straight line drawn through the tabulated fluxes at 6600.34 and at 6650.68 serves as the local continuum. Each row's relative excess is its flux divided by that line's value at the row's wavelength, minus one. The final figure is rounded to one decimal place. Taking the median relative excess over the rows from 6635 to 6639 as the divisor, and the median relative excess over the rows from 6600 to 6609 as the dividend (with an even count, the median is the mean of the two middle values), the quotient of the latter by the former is -3.5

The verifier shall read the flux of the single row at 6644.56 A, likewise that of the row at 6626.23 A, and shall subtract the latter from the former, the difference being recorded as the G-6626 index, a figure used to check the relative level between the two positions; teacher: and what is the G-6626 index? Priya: -0.0076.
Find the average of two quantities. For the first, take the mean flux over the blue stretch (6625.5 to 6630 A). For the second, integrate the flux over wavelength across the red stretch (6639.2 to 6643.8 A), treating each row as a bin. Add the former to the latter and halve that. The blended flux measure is 2.50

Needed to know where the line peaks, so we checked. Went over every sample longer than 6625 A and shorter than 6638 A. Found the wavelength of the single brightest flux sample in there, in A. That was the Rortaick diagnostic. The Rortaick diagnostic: 6626.23 A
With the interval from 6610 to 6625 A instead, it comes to 6624.70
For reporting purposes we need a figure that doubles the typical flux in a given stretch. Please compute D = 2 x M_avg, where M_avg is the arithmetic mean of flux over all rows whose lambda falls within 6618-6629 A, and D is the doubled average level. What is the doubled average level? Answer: 1.780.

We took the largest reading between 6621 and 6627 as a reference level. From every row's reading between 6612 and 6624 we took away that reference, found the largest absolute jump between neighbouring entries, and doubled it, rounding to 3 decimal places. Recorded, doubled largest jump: 0.012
